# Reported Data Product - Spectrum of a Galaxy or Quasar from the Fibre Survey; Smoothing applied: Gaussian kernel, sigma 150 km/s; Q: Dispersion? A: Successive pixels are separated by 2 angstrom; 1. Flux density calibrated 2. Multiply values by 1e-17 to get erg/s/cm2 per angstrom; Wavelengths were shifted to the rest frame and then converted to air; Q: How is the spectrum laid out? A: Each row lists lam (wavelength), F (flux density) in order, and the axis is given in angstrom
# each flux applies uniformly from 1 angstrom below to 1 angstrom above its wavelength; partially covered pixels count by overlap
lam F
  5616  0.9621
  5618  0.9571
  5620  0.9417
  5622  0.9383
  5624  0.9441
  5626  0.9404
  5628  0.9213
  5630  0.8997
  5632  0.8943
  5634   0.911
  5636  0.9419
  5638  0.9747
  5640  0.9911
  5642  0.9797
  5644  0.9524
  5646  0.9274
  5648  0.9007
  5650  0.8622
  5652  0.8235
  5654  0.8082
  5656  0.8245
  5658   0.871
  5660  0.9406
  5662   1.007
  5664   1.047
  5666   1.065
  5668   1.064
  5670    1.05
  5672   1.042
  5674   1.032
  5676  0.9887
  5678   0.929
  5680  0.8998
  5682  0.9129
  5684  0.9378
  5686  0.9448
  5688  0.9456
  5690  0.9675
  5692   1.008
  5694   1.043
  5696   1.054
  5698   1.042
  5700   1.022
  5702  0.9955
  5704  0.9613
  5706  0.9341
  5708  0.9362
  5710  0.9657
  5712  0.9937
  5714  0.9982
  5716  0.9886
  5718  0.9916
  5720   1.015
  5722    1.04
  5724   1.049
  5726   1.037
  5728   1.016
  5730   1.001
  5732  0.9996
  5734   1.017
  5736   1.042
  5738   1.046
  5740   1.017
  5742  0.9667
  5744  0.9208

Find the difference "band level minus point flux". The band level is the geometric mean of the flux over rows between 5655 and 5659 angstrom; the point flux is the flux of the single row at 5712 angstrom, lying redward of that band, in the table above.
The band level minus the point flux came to -0.15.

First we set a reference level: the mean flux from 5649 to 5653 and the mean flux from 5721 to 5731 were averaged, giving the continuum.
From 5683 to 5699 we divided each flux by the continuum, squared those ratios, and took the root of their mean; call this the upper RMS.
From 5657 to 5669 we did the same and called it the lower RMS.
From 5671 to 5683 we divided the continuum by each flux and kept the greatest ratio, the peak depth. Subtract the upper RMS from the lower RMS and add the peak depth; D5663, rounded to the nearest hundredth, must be 1.05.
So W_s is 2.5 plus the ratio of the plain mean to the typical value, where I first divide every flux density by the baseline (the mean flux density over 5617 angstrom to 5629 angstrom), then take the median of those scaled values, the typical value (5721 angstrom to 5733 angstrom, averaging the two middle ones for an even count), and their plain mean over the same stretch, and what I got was 3.497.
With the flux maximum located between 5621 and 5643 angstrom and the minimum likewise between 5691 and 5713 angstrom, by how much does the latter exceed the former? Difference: -0.057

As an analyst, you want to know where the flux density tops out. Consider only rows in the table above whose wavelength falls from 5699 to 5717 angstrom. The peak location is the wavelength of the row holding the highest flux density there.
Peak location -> 5700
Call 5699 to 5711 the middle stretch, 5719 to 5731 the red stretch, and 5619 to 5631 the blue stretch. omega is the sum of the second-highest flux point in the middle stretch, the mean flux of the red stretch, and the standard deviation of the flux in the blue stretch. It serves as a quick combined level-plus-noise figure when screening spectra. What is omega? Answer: 2.04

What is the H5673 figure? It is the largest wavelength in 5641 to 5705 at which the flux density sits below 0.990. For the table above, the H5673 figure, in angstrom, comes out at 5704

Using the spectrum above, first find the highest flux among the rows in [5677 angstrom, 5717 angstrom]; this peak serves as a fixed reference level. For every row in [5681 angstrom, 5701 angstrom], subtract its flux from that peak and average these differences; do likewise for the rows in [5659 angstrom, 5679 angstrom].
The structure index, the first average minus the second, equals 0.029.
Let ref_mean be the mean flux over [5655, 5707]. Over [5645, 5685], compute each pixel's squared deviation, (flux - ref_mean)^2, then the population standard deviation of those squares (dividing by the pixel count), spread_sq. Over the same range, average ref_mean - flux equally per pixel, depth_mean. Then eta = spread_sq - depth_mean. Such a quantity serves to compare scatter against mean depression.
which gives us -0.027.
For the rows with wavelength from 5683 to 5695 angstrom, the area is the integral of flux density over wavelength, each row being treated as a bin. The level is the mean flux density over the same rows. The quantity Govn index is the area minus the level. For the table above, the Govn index 10.7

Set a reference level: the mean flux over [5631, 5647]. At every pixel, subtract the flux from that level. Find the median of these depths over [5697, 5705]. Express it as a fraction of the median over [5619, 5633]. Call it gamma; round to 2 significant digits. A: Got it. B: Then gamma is -7.5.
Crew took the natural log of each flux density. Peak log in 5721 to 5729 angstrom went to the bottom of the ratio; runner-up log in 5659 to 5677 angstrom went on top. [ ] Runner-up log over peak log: 1.3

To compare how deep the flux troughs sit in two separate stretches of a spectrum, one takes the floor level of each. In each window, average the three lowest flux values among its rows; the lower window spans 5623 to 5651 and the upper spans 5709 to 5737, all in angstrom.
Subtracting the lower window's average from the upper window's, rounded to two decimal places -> 0.10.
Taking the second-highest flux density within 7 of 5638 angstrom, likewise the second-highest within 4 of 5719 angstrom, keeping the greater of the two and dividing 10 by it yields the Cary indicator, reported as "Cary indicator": 9.9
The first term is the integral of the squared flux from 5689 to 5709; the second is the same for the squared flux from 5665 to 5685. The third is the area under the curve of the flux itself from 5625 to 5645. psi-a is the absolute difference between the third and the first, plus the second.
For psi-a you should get 20.8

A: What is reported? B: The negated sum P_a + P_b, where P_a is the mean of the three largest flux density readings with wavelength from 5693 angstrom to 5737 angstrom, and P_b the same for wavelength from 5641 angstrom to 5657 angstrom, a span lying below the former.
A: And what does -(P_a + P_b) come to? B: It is -2.00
